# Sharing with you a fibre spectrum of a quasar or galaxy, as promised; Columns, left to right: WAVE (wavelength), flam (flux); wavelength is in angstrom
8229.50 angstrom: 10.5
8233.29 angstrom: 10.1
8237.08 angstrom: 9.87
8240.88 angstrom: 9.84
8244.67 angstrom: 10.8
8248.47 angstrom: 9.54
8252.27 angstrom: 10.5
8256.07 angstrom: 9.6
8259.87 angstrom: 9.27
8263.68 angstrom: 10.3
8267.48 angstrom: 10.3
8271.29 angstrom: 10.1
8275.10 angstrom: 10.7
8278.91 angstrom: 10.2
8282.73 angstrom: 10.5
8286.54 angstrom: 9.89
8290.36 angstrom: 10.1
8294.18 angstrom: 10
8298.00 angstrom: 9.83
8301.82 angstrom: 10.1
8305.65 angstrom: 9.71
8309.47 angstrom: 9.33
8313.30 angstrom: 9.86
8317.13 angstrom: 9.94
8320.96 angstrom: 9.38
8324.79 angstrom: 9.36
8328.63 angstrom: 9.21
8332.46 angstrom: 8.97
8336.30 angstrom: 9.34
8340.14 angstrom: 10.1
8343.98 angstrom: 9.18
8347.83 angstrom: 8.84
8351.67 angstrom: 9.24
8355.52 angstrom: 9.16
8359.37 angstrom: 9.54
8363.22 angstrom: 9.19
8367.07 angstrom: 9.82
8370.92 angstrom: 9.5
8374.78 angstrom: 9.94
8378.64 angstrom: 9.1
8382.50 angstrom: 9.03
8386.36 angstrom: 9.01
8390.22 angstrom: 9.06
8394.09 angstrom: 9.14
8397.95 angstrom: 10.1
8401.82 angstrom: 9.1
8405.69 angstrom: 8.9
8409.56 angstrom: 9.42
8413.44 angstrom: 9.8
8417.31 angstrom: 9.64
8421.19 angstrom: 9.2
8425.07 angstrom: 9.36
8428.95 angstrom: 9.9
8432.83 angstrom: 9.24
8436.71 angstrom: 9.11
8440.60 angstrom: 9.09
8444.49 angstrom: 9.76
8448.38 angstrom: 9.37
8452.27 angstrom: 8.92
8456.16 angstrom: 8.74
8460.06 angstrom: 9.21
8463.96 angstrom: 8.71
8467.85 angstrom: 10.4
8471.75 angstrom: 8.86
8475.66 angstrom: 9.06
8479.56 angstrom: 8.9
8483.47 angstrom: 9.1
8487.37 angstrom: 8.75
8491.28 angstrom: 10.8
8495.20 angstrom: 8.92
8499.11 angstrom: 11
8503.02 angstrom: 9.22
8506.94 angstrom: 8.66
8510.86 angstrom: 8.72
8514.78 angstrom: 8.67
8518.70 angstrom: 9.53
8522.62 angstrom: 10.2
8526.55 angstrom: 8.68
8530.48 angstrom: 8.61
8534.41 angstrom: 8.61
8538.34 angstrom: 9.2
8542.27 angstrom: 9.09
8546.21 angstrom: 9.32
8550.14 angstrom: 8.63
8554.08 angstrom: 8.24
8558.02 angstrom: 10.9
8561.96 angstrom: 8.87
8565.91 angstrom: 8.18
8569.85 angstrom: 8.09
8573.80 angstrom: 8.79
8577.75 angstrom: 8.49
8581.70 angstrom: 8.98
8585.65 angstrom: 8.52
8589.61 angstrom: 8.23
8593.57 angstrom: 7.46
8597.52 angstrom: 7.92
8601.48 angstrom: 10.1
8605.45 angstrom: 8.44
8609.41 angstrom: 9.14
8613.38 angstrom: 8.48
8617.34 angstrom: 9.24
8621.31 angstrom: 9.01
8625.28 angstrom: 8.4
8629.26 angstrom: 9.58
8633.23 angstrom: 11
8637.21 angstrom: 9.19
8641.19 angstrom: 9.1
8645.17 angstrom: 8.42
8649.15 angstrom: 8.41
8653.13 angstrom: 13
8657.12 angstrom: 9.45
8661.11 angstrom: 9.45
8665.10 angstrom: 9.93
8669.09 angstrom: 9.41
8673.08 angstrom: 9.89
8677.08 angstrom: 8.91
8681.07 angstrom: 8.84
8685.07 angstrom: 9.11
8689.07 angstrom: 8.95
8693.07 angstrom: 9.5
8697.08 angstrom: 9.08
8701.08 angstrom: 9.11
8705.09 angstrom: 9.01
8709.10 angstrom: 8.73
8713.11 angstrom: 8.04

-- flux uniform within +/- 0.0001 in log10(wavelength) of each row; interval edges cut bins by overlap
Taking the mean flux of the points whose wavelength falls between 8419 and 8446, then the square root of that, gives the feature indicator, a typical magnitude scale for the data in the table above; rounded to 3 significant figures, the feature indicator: 3.06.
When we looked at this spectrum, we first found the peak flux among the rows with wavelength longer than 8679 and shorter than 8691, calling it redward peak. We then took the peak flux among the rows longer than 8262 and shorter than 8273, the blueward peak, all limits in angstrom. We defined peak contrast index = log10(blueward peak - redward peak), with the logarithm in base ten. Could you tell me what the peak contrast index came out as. 0.08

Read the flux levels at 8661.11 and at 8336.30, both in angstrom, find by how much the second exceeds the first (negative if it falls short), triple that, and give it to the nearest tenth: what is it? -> -0.3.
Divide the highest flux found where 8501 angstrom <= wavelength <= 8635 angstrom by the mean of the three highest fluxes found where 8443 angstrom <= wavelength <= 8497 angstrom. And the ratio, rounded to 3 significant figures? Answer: 1.07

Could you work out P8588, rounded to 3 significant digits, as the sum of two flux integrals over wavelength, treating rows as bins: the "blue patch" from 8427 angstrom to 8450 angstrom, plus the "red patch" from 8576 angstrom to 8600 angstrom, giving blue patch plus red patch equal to 416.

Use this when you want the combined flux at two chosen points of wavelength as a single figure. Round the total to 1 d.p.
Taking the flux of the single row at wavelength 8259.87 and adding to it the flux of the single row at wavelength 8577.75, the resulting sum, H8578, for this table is 17.8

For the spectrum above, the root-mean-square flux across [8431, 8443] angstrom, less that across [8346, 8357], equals 0.07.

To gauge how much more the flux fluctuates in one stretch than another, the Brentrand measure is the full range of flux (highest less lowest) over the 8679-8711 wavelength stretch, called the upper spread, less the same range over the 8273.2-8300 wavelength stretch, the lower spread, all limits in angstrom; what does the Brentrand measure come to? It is -0.10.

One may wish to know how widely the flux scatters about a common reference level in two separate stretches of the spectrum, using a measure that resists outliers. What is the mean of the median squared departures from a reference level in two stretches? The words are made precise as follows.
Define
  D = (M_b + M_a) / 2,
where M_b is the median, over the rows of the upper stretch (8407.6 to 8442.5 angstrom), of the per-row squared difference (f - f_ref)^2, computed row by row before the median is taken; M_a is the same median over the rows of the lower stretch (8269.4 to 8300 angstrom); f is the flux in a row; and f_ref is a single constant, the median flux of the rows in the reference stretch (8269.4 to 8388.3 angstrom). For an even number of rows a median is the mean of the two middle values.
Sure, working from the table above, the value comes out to 0.2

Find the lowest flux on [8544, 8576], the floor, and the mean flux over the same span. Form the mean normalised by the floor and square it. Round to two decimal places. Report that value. 1.20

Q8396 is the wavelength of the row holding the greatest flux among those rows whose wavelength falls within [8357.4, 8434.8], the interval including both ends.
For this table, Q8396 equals 8397.95 angstrom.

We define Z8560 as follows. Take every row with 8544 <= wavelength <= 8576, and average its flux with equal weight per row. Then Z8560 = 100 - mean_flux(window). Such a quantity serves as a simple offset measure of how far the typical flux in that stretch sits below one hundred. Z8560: 91.1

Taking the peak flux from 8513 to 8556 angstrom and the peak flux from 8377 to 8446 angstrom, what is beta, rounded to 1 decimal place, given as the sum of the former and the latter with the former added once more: 30.5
